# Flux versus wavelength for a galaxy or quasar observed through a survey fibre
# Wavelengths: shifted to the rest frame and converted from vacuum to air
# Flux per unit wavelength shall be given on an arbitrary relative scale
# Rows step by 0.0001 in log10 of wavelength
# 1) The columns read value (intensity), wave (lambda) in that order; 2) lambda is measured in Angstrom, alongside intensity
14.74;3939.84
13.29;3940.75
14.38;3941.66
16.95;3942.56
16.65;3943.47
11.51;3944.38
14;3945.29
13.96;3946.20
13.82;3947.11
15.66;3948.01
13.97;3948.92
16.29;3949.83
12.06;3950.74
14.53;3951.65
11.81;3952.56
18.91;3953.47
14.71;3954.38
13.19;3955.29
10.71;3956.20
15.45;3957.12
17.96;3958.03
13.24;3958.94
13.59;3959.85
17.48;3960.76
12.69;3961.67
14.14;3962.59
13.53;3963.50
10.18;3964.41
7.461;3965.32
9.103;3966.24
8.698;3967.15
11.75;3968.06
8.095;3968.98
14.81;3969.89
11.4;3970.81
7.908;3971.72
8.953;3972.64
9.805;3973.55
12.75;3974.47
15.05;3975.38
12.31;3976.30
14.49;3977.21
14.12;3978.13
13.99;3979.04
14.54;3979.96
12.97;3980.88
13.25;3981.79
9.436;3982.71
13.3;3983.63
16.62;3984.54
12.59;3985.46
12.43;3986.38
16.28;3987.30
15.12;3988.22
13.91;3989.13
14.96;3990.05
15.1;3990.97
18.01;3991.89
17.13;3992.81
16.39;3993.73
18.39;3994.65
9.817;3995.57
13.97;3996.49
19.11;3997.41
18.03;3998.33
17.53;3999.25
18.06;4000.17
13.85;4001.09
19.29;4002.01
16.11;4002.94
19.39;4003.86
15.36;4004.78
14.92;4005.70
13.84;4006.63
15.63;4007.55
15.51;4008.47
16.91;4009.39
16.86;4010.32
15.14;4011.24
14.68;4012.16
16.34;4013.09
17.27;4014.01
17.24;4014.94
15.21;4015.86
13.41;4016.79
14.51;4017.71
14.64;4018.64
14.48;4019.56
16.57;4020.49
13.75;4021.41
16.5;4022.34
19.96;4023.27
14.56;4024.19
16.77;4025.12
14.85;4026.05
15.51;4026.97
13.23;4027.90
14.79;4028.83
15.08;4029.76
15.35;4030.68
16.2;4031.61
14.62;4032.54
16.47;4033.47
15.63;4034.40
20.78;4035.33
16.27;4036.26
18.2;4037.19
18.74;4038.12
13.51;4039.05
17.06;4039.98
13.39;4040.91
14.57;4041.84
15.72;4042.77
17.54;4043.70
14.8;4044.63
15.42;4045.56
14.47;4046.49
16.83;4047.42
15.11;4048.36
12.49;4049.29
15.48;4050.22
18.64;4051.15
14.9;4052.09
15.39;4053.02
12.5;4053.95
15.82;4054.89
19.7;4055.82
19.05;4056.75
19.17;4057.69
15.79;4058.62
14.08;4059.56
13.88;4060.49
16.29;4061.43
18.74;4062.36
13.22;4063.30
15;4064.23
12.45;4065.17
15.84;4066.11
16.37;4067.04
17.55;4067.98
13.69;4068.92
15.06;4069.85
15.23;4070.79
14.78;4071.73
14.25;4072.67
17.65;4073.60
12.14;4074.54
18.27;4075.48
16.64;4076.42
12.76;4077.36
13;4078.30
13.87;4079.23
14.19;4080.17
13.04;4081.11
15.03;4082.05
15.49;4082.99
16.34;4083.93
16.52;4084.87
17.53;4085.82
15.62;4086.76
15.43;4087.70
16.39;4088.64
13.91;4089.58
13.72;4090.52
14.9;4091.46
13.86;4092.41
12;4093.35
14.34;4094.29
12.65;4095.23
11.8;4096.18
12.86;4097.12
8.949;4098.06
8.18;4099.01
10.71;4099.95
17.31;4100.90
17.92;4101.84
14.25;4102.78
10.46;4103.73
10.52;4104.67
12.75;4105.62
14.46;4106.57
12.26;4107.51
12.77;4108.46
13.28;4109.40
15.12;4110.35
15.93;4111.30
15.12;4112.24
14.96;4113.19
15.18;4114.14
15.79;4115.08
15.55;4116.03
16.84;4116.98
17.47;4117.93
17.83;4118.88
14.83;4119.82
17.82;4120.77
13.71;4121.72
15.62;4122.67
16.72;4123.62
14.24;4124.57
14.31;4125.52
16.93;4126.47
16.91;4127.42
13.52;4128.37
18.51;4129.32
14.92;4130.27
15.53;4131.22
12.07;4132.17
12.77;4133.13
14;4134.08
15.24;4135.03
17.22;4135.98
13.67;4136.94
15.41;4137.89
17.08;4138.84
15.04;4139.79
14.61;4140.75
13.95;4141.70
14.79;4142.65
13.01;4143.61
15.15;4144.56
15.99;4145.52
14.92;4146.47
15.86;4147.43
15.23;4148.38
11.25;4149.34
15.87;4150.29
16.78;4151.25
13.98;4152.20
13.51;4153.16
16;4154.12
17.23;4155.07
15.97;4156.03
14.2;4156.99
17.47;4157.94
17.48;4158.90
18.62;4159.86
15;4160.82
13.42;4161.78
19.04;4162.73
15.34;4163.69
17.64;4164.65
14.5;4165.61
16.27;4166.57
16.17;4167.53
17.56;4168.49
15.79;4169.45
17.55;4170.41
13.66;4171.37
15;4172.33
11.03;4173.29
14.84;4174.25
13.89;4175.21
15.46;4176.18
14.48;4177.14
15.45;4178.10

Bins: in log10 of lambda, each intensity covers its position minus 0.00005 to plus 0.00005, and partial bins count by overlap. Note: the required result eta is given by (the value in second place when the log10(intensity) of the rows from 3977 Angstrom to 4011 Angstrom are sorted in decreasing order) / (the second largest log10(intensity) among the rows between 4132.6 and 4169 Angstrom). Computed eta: 1.01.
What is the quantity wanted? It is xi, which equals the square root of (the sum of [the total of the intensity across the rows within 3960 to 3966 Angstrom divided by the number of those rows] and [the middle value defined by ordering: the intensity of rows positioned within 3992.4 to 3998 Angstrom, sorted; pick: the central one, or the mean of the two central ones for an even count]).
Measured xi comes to 5.42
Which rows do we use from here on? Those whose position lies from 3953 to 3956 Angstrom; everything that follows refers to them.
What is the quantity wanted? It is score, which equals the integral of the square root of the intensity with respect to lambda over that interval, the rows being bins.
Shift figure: 12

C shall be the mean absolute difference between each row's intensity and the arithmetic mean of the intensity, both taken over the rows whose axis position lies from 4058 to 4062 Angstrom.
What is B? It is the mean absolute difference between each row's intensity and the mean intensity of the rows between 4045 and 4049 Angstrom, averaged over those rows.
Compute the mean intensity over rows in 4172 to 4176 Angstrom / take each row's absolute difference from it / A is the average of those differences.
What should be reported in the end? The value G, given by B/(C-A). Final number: -2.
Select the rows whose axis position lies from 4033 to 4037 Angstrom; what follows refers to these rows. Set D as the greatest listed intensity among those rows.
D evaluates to 20.78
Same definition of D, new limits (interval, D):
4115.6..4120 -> 17.83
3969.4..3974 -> 14.81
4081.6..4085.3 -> 16.52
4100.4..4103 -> 17.92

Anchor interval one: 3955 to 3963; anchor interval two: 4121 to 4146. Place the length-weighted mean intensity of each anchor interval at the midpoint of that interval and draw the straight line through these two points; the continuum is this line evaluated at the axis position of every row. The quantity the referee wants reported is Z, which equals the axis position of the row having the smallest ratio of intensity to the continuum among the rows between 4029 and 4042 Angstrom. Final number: 4040.91 Angstrom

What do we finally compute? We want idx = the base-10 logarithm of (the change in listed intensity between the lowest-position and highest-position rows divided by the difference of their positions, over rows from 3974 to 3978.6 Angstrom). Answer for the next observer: -0.4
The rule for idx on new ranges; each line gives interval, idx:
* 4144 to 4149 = -1.7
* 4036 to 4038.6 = 0.1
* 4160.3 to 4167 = -0.7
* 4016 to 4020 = -0.4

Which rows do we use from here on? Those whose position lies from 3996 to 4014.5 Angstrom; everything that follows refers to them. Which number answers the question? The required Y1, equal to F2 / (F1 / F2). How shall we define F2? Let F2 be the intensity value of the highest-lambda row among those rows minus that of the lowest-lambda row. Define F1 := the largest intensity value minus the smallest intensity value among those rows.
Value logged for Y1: 2.0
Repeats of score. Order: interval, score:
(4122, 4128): 24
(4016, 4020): 15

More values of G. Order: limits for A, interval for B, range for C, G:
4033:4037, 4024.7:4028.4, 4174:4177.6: -1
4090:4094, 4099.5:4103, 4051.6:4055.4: 10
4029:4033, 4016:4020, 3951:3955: 0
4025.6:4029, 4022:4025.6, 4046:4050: 3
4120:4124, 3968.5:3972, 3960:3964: 12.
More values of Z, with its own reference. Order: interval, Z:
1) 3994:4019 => 3995.57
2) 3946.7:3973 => 3965.32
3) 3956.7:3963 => 3961.67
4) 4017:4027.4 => 4021.41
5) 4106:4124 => 4107.51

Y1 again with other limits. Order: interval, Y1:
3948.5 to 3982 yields 0.0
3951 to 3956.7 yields 1.8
